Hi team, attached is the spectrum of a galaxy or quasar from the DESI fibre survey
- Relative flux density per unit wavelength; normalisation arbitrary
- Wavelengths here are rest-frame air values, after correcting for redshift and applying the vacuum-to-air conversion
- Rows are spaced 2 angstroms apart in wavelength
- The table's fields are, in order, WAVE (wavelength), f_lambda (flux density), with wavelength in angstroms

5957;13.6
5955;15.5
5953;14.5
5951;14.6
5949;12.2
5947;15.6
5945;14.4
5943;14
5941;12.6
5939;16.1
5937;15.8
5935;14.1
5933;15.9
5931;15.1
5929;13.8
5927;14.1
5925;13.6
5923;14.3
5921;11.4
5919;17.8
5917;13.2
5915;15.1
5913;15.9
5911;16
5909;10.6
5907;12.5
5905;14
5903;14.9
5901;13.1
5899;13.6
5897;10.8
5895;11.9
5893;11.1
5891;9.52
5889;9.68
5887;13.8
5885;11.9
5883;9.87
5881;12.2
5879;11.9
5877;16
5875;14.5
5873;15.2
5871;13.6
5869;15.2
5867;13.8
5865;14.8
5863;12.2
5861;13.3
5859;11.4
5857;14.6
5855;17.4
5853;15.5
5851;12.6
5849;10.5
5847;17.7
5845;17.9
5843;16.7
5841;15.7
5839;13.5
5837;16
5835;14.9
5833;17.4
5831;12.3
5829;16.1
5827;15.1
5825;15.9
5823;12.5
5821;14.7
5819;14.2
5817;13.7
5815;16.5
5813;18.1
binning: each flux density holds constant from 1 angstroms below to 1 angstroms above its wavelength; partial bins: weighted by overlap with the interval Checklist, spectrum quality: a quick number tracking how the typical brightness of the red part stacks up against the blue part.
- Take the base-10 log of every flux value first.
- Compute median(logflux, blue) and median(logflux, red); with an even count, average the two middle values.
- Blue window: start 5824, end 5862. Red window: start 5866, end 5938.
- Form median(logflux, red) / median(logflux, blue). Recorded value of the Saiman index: 0.958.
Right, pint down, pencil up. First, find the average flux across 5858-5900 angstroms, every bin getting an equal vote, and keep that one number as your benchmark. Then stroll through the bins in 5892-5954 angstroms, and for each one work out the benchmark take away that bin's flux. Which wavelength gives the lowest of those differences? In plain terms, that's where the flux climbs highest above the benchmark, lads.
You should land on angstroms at 5919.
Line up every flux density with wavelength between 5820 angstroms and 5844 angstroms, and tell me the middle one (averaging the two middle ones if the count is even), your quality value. 15.4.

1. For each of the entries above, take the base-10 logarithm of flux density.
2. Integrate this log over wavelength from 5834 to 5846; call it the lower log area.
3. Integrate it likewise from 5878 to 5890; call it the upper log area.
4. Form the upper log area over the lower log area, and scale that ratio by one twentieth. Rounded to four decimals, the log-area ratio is 0.0443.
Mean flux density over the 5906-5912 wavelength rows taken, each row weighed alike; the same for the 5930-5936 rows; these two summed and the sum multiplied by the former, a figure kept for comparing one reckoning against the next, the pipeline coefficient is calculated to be 366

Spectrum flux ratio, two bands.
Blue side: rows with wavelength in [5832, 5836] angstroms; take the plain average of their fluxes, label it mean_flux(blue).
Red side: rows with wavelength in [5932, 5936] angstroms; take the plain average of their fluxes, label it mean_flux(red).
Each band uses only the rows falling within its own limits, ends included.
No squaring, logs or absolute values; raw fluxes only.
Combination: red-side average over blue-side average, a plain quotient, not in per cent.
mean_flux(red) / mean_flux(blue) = 0.93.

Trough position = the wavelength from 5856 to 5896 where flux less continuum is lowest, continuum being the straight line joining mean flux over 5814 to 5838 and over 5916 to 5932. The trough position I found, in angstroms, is 5891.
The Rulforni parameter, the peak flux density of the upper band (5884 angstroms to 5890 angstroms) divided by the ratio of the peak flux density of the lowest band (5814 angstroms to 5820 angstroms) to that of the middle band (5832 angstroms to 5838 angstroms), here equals 15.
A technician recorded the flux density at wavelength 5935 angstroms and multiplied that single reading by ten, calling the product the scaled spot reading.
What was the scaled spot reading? 141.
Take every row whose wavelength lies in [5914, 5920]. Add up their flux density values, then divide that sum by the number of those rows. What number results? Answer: 15.4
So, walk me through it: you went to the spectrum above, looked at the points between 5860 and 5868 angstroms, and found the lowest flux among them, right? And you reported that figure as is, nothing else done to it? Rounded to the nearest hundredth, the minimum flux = 12.20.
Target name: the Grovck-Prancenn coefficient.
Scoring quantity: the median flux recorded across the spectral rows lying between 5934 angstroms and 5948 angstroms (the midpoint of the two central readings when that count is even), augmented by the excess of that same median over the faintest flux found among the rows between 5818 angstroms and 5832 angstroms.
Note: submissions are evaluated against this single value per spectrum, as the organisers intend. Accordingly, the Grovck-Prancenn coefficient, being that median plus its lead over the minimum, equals 16.5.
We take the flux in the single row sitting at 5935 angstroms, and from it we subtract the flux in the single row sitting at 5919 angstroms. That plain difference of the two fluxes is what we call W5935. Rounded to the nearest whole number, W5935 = -4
